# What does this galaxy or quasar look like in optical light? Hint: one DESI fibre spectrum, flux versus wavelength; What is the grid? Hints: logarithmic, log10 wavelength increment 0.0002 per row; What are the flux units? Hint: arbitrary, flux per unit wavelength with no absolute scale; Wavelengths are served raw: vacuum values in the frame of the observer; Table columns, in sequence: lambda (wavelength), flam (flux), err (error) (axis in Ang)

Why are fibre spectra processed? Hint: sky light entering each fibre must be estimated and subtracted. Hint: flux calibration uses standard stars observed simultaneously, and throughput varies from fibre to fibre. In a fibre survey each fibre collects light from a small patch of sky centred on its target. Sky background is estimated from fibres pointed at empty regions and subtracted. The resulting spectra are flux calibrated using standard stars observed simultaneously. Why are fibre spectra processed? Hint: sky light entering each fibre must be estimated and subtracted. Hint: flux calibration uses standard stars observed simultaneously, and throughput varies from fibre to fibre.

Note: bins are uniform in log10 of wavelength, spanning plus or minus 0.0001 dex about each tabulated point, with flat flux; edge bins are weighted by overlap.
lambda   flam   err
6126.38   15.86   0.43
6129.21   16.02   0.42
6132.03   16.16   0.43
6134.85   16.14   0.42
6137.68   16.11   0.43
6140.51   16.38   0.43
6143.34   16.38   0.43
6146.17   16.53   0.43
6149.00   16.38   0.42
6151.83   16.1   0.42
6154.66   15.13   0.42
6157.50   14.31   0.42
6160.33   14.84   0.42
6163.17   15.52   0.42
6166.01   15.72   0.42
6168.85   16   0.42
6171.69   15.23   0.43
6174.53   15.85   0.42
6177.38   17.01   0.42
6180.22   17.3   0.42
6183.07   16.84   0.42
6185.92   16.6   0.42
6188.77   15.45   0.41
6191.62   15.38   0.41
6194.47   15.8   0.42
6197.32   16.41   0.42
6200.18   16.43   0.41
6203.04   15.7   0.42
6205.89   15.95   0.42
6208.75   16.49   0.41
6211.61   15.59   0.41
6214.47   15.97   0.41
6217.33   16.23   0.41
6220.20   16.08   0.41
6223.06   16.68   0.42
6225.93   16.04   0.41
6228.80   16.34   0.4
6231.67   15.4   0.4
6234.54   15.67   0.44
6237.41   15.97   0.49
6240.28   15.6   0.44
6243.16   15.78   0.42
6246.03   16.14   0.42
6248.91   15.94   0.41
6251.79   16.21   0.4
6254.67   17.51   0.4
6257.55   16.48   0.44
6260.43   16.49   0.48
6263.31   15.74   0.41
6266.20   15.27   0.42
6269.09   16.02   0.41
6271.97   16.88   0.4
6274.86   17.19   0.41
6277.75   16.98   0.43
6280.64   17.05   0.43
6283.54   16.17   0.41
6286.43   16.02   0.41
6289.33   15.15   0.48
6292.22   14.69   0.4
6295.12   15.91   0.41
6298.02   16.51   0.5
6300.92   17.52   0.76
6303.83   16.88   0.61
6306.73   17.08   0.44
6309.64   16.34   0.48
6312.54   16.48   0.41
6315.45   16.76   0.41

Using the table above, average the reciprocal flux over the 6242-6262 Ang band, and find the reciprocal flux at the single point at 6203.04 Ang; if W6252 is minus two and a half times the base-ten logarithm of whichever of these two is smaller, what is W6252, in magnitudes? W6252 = 3.034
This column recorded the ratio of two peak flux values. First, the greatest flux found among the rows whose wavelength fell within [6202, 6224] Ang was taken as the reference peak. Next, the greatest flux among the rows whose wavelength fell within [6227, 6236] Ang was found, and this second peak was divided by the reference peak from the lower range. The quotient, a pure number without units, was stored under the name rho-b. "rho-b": 0.98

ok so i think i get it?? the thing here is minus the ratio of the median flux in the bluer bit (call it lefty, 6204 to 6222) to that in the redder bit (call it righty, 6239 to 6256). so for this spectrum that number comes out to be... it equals -1.00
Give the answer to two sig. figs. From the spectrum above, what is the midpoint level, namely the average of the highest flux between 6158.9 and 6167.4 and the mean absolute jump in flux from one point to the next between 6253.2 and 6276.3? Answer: 8.2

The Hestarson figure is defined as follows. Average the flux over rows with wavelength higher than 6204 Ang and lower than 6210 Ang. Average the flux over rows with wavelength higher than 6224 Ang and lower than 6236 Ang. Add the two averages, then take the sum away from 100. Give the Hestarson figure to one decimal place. 67.9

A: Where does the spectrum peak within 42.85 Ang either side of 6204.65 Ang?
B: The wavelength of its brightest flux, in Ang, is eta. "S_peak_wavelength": 6180.22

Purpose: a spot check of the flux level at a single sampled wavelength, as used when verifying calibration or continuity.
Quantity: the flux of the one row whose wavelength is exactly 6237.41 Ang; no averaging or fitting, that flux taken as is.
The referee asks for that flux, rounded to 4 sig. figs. 15.97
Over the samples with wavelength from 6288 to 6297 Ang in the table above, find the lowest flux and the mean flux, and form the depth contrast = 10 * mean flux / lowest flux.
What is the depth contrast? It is 10.4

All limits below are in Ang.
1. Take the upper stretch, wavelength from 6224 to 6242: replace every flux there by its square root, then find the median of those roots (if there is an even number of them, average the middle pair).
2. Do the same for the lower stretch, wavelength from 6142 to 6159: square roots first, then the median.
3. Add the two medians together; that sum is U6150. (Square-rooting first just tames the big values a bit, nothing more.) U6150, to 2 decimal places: 8.01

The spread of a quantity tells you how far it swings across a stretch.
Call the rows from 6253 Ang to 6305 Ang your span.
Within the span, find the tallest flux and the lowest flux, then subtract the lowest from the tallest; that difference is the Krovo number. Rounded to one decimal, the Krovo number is 2.8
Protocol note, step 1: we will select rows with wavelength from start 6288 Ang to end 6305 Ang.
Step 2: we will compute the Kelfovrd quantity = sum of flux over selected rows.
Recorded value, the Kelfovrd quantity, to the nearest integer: 97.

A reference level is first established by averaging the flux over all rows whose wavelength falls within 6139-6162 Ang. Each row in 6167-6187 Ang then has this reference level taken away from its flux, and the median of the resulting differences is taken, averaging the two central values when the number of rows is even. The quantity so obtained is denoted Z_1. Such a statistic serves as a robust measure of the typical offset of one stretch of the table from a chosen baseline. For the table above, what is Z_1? 0.8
